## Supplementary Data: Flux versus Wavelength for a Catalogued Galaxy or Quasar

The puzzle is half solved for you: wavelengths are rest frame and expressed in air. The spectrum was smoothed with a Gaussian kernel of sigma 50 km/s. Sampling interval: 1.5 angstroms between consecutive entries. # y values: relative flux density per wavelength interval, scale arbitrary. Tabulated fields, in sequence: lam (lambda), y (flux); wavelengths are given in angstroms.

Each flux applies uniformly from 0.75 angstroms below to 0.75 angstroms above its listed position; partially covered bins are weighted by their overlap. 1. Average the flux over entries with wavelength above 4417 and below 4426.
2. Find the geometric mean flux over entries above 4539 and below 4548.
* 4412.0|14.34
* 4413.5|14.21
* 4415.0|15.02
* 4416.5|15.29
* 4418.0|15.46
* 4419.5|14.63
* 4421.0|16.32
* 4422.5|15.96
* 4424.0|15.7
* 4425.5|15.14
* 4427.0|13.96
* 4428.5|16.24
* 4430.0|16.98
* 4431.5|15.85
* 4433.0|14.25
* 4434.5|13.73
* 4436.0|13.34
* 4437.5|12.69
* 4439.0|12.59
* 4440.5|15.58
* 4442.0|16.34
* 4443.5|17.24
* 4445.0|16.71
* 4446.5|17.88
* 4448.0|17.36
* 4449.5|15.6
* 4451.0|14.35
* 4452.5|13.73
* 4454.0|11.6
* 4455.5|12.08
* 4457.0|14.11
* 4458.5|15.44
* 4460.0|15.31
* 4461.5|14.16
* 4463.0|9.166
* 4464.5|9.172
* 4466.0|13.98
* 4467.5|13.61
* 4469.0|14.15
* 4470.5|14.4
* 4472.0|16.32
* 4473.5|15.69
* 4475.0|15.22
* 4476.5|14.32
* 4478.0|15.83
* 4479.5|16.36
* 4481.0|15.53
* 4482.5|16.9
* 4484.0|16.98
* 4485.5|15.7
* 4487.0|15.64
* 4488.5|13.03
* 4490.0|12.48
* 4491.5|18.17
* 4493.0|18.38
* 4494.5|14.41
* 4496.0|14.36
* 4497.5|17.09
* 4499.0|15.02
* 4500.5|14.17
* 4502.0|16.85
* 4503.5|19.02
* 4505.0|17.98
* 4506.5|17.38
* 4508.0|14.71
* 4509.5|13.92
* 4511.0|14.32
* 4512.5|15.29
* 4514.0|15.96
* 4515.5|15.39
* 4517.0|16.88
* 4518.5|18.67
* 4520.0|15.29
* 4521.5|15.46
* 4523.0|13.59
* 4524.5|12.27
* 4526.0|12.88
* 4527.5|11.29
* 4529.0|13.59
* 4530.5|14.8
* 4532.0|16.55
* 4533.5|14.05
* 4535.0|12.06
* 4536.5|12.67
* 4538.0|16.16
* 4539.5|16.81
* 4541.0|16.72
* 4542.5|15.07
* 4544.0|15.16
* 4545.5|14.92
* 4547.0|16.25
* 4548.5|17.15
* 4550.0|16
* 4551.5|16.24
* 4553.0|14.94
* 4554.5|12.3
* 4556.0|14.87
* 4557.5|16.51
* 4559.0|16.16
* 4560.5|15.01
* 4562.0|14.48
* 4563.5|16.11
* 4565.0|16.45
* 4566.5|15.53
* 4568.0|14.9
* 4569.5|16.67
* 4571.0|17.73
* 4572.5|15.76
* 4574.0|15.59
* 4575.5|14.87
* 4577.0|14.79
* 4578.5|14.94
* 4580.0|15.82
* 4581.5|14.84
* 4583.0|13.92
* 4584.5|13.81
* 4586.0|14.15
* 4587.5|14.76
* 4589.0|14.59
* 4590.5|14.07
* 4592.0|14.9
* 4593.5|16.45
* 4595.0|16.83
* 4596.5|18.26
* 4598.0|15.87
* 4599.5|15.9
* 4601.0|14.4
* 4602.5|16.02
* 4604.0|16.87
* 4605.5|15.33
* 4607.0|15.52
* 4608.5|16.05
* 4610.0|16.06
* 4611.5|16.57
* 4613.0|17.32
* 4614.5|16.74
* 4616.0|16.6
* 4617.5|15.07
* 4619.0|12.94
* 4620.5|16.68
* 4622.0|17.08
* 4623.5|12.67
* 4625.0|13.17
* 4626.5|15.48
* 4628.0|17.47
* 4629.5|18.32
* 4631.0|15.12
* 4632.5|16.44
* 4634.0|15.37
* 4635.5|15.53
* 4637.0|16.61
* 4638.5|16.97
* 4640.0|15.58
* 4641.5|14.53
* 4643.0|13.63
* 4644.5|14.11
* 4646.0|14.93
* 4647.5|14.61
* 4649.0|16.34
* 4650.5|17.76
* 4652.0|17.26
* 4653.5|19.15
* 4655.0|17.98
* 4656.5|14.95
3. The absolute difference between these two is 0.3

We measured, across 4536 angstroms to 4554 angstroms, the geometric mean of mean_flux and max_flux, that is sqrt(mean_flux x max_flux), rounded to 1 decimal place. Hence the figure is 16.4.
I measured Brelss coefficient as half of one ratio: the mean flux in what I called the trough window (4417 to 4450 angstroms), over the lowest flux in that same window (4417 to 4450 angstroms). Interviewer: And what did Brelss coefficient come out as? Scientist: 0.613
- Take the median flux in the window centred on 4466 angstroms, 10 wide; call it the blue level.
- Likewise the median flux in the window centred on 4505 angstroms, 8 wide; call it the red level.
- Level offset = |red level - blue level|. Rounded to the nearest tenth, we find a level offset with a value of 3.4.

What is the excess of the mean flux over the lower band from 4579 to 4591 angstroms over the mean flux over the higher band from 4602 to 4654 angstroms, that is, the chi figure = -1.4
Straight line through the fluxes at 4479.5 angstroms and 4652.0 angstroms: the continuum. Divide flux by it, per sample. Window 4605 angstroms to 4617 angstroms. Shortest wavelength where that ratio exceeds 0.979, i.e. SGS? 4613.0 angstroms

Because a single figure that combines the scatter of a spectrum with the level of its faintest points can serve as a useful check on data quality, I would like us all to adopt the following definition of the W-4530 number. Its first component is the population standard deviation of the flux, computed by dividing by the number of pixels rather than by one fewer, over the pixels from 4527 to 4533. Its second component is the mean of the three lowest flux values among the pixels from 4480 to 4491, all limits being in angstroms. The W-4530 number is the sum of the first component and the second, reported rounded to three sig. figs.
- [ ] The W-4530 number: 15.6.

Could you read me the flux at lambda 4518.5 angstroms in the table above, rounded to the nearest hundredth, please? 18.67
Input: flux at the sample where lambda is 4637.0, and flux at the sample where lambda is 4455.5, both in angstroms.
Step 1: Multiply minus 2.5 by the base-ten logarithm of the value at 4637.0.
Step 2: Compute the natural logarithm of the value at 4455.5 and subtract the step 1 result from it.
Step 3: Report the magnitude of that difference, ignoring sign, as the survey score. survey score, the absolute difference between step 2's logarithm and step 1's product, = 5.54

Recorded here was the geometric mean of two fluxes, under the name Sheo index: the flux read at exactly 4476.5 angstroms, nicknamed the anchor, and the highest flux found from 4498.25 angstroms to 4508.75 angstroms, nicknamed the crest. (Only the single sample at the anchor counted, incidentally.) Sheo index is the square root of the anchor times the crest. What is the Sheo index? 16.5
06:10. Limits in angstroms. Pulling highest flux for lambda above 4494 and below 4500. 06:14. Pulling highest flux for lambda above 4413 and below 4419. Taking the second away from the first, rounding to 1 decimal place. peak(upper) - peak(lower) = 1.6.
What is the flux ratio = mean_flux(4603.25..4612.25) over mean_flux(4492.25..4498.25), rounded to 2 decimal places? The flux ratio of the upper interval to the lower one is 1.00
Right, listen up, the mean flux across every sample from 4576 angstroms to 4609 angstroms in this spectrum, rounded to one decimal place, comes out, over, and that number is 15.4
